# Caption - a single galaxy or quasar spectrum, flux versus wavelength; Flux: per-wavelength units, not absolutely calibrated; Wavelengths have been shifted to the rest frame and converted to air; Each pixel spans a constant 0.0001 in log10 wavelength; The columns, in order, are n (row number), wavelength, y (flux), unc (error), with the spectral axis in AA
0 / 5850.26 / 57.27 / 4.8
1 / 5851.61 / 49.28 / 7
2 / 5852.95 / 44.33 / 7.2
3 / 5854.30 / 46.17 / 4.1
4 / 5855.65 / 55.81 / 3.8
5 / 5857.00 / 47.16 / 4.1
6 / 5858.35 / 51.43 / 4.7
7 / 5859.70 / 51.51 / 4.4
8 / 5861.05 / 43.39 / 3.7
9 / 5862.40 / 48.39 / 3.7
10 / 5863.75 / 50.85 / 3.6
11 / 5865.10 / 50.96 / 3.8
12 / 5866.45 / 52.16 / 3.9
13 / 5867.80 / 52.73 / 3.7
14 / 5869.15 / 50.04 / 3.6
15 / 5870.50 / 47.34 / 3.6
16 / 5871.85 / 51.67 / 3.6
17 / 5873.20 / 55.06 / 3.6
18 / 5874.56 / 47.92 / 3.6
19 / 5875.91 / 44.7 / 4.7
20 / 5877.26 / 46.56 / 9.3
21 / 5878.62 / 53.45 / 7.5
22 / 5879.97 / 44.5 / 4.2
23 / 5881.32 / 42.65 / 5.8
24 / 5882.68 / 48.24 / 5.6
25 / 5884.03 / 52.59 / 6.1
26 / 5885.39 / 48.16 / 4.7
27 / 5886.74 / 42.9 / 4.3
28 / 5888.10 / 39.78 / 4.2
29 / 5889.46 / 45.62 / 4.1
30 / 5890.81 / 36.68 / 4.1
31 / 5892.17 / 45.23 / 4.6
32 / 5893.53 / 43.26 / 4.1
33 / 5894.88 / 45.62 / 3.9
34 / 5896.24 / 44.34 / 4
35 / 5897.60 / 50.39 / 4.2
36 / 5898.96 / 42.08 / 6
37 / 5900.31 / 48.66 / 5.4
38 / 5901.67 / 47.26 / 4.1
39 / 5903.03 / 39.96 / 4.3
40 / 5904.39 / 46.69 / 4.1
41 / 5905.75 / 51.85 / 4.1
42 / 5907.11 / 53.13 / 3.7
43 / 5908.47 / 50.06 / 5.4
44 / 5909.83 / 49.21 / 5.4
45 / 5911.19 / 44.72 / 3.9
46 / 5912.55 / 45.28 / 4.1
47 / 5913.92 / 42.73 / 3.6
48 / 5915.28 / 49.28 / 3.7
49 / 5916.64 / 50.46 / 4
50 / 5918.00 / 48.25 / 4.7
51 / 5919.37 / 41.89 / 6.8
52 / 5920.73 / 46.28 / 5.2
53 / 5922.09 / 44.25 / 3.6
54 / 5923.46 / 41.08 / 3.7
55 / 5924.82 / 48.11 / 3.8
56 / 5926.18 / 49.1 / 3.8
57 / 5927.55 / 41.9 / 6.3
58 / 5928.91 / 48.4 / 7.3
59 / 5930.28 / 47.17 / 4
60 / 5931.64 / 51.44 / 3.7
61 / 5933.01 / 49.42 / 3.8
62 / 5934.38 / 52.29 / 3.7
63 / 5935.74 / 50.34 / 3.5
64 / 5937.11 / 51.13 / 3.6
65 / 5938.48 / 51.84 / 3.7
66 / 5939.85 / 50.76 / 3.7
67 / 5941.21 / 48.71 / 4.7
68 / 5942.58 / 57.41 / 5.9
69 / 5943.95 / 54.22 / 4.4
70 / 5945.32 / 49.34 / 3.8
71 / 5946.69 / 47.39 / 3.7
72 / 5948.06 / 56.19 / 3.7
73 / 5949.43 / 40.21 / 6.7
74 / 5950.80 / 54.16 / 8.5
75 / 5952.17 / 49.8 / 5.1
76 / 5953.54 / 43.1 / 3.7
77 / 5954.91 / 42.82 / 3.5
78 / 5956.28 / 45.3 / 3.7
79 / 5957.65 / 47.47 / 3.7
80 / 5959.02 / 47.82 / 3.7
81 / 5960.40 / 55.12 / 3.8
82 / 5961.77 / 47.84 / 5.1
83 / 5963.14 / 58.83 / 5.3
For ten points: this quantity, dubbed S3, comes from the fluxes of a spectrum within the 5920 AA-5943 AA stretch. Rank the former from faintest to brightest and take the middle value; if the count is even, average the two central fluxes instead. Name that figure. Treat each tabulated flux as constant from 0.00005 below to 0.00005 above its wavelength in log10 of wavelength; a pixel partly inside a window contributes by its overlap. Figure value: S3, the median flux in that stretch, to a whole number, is 49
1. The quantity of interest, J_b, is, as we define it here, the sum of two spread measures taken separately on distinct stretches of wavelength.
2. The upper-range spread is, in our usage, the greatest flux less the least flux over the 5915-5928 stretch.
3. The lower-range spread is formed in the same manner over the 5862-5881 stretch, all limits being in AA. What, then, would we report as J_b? 20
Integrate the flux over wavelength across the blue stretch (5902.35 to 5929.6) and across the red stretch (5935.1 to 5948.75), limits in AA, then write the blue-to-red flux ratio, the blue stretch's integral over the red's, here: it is 1.8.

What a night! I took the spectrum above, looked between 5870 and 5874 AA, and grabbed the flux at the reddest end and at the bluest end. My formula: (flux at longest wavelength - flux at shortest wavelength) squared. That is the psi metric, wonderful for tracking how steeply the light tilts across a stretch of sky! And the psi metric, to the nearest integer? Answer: 60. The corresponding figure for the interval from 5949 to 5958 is 53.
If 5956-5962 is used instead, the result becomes 6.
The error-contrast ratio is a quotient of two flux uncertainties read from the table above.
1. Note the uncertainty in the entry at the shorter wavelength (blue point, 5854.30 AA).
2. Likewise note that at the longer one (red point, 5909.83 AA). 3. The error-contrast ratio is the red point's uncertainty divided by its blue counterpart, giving 1.3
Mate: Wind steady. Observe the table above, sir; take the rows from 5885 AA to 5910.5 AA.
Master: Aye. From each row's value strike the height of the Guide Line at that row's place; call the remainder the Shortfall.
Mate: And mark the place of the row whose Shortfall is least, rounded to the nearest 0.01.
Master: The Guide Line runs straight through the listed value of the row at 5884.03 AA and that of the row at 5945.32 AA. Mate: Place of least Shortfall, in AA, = 5890.81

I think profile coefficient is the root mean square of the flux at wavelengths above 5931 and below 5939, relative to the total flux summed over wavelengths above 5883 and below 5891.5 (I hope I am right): 0.192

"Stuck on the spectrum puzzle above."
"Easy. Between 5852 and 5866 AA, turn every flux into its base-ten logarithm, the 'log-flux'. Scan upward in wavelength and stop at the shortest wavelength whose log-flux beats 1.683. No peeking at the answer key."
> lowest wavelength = 5855.65 AA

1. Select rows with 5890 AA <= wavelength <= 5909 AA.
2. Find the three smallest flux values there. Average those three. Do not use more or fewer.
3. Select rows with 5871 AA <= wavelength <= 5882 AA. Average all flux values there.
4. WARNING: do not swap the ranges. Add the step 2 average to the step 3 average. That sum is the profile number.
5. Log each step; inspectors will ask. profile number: 87.9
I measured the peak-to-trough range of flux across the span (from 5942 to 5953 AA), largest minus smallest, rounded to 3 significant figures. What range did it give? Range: 17.2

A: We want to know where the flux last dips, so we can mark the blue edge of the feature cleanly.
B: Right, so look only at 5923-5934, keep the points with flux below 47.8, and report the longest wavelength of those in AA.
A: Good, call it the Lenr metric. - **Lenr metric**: 5930.28 AA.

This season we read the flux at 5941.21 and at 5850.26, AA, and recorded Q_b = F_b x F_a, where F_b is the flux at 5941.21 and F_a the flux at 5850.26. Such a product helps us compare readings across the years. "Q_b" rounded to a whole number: 2790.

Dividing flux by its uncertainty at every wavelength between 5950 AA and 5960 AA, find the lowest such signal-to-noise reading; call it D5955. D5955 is 6.4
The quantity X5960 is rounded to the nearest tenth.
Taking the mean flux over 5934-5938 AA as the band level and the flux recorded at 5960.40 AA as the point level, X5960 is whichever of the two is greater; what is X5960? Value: 55.1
